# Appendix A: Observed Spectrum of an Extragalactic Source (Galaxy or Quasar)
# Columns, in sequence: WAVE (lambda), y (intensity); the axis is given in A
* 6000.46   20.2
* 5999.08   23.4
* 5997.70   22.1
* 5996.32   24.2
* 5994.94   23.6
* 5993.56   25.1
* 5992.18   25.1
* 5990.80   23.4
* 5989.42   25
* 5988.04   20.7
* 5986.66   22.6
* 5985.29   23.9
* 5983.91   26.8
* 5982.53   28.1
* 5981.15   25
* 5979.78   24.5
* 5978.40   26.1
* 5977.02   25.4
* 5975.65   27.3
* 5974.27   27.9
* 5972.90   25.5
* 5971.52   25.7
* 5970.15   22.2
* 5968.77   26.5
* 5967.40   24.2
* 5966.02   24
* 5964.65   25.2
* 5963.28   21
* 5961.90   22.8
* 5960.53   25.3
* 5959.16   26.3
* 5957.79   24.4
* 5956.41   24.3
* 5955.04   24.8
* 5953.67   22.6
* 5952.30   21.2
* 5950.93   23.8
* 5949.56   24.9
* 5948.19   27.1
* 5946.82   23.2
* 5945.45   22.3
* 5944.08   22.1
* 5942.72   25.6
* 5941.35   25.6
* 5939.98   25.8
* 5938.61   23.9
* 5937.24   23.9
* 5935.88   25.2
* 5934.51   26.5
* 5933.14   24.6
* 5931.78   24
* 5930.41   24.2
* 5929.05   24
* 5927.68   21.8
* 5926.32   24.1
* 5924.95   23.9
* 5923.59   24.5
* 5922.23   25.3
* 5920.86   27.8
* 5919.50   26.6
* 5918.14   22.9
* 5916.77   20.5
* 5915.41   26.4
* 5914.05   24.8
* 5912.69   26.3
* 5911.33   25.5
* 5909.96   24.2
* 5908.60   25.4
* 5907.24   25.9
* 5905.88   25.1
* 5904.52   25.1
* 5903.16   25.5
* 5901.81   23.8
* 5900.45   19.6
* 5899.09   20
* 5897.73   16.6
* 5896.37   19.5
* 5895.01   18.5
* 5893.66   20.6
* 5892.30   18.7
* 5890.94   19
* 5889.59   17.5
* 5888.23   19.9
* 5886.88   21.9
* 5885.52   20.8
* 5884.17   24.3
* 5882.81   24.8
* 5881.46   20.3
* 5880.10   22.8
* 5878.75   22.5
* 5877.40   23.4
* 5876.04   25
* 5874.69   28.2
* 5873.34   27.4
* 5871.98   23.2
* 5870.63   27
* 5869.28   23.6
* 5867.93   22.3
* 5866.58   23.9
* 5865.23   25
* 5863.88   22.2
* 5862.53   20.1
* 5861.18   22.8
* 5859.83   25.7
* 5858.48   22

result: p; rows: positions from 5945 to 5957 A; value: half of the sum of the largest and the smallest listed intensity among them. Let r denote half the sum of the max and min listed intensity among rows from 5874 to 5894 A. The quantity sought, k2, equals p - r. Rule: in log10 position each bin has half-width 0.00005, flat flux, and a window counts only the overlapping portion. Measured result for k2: 1.3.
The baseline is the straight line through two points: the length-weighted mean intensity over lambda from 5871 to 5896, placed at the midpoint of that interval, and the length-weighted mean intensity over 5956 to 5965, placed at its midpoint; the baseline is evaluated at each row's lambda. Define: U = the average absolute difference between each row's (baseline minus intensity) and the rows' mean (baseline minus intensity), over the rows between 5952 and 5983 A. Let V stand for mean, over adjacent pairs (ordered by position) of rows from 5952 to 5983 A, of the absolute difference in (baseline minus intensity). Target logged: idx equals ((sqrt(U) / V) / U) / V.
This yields 0.29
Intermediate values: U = 1.37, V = 1.73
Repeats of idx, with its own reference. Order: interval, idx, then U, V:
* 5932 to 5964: 0.39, 1.39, 1.48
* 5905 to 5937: 0.38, 1.28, 1.53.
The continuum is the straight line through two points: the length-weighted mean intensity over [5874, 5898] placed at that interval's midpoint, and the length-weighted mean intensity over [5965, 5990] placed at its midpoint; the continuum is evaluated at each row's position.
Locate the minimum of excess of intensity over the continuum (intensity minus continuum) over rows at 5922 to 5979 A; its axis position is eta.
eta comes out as 5963.28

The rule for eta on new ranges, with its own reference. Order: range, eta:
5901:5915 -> 5901.81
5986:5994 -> 5988.04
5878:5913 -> 5897.73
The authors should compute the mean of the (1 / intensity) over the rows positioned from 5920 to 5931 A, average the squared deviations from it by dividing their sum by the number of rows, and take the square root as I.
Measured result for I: 0.0026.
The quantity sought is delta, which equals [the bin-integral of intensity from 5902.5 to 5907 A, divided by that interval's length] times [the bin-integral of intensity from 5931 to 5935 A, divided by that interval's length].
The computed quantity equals 631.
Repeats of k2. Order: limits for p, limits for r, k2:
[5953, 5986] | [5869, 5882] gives 0.3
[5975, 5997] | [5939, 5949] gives -0.2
